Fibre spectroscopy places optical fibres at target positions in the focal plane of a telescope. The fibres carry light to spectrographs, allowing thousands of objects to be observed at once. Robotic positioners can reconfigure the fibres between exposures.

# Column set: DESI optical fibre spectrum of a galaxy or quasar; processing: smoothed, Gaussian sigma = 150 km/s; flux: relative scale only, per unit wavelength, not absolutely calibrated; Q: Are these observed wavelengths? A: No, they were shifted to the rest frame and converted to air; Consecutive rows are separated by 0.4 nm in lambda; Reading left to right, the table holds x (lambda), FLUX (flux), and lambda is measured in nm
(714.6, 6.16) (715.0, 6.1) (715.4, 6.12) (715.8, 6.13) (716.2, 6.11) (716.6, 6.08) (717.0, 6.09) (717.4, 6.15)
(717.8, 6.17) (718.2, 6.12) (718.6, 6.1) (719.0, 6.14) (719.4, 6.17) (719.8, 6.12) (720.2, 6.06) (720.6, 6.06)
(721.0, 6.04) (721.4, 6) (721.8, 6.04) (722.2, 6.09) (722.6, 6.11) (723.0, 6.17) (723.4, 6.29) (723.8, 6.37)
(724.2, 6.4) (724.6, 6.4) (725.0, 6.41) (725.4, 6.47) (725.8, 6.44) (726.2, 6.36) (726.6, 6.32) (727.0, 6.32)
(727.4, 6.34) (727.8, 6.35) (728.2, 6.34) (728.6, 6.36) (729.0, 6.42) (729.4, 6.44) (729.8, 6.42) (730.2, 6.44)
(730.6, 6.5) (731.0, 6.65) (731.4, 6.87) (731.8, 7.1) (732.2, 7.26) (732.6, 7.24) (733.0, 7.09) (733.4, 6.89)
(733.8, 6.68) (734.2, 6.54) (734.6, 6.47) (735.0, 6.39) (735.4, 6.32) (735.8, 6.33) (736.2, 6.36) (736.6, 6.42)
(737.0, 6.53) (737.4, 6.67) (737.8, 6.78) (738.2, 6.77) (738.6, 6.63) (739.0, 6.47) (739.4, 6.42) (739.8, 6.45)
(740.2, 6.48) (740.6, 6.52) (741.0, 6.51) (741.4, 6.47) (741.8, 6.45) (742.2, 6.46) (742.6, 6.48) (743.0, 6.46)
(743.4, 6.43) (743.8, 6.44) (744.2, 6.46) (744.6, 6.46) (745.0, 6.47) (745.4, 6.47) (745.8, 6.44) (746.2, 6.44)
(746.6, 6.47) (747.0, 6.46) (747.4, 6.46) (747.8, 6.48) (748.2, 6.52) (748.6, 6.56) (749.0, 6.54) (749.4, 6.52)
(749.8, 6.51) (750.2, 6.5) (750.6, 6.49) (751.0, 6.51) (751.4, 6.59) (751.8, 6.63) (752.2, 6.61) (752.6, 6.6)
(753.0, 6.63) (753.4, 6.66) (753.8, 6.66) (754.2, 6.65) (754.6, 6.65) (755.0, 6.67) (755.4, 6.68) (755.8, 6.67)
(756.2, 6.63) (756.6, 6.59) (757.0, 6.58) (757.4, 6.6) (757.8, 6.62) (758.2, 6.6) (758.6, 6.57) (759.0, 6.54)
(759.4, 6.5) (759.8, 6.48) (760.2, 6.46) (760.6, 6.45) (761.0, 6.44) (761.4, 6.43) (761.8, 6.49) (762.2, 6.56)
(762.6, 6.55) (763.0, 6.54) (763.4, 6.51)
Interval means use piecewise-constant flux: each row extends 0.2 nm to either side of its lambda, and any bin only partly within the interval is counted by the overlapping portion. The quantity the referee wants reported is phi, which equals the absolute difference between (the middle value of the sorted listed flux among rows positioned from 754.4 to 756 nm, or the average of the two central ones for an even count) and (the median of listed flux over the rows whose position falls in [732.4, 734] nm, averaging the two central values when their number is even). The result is 0.3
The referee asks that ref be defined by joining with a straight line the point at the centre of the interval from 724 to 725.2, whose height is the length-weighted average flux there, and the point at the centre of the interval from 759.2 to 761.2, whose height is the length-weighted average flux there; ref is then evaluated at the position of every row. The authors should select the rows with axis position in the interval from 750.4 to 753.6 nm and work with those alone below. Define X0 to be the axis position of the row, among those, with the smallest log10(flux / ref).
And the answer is 750.6 nm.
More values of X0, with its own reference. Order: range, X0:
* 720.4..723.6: 721.4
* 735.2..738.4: 735.4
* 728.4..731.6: 728.6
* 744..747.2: 746.2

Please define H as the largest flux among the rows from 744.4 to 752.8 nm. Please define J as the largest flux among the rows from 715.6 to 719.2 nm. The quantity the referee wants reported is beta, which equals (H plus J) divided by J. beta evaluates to 2.075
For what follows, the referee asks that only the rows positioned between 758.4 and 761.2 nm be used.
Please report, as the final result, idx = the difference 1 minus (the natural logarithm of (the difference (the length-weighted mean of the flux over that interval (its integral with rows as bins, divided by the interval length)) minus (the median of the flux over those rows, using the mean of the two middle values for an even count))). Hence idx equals 5.5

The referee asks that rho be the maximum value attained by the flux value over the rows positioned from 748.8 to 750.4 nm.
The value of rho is 6.54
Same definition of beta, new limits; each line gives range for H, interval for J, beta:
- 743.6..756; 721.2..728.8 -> 2.032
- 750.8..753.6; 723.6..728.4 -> 2.029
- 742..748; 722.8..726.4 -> 2.002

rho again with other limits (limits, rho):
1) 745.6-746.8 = 6.47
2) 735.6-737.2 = 6.53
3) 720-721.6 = 6.06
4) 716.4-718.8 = 6.17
